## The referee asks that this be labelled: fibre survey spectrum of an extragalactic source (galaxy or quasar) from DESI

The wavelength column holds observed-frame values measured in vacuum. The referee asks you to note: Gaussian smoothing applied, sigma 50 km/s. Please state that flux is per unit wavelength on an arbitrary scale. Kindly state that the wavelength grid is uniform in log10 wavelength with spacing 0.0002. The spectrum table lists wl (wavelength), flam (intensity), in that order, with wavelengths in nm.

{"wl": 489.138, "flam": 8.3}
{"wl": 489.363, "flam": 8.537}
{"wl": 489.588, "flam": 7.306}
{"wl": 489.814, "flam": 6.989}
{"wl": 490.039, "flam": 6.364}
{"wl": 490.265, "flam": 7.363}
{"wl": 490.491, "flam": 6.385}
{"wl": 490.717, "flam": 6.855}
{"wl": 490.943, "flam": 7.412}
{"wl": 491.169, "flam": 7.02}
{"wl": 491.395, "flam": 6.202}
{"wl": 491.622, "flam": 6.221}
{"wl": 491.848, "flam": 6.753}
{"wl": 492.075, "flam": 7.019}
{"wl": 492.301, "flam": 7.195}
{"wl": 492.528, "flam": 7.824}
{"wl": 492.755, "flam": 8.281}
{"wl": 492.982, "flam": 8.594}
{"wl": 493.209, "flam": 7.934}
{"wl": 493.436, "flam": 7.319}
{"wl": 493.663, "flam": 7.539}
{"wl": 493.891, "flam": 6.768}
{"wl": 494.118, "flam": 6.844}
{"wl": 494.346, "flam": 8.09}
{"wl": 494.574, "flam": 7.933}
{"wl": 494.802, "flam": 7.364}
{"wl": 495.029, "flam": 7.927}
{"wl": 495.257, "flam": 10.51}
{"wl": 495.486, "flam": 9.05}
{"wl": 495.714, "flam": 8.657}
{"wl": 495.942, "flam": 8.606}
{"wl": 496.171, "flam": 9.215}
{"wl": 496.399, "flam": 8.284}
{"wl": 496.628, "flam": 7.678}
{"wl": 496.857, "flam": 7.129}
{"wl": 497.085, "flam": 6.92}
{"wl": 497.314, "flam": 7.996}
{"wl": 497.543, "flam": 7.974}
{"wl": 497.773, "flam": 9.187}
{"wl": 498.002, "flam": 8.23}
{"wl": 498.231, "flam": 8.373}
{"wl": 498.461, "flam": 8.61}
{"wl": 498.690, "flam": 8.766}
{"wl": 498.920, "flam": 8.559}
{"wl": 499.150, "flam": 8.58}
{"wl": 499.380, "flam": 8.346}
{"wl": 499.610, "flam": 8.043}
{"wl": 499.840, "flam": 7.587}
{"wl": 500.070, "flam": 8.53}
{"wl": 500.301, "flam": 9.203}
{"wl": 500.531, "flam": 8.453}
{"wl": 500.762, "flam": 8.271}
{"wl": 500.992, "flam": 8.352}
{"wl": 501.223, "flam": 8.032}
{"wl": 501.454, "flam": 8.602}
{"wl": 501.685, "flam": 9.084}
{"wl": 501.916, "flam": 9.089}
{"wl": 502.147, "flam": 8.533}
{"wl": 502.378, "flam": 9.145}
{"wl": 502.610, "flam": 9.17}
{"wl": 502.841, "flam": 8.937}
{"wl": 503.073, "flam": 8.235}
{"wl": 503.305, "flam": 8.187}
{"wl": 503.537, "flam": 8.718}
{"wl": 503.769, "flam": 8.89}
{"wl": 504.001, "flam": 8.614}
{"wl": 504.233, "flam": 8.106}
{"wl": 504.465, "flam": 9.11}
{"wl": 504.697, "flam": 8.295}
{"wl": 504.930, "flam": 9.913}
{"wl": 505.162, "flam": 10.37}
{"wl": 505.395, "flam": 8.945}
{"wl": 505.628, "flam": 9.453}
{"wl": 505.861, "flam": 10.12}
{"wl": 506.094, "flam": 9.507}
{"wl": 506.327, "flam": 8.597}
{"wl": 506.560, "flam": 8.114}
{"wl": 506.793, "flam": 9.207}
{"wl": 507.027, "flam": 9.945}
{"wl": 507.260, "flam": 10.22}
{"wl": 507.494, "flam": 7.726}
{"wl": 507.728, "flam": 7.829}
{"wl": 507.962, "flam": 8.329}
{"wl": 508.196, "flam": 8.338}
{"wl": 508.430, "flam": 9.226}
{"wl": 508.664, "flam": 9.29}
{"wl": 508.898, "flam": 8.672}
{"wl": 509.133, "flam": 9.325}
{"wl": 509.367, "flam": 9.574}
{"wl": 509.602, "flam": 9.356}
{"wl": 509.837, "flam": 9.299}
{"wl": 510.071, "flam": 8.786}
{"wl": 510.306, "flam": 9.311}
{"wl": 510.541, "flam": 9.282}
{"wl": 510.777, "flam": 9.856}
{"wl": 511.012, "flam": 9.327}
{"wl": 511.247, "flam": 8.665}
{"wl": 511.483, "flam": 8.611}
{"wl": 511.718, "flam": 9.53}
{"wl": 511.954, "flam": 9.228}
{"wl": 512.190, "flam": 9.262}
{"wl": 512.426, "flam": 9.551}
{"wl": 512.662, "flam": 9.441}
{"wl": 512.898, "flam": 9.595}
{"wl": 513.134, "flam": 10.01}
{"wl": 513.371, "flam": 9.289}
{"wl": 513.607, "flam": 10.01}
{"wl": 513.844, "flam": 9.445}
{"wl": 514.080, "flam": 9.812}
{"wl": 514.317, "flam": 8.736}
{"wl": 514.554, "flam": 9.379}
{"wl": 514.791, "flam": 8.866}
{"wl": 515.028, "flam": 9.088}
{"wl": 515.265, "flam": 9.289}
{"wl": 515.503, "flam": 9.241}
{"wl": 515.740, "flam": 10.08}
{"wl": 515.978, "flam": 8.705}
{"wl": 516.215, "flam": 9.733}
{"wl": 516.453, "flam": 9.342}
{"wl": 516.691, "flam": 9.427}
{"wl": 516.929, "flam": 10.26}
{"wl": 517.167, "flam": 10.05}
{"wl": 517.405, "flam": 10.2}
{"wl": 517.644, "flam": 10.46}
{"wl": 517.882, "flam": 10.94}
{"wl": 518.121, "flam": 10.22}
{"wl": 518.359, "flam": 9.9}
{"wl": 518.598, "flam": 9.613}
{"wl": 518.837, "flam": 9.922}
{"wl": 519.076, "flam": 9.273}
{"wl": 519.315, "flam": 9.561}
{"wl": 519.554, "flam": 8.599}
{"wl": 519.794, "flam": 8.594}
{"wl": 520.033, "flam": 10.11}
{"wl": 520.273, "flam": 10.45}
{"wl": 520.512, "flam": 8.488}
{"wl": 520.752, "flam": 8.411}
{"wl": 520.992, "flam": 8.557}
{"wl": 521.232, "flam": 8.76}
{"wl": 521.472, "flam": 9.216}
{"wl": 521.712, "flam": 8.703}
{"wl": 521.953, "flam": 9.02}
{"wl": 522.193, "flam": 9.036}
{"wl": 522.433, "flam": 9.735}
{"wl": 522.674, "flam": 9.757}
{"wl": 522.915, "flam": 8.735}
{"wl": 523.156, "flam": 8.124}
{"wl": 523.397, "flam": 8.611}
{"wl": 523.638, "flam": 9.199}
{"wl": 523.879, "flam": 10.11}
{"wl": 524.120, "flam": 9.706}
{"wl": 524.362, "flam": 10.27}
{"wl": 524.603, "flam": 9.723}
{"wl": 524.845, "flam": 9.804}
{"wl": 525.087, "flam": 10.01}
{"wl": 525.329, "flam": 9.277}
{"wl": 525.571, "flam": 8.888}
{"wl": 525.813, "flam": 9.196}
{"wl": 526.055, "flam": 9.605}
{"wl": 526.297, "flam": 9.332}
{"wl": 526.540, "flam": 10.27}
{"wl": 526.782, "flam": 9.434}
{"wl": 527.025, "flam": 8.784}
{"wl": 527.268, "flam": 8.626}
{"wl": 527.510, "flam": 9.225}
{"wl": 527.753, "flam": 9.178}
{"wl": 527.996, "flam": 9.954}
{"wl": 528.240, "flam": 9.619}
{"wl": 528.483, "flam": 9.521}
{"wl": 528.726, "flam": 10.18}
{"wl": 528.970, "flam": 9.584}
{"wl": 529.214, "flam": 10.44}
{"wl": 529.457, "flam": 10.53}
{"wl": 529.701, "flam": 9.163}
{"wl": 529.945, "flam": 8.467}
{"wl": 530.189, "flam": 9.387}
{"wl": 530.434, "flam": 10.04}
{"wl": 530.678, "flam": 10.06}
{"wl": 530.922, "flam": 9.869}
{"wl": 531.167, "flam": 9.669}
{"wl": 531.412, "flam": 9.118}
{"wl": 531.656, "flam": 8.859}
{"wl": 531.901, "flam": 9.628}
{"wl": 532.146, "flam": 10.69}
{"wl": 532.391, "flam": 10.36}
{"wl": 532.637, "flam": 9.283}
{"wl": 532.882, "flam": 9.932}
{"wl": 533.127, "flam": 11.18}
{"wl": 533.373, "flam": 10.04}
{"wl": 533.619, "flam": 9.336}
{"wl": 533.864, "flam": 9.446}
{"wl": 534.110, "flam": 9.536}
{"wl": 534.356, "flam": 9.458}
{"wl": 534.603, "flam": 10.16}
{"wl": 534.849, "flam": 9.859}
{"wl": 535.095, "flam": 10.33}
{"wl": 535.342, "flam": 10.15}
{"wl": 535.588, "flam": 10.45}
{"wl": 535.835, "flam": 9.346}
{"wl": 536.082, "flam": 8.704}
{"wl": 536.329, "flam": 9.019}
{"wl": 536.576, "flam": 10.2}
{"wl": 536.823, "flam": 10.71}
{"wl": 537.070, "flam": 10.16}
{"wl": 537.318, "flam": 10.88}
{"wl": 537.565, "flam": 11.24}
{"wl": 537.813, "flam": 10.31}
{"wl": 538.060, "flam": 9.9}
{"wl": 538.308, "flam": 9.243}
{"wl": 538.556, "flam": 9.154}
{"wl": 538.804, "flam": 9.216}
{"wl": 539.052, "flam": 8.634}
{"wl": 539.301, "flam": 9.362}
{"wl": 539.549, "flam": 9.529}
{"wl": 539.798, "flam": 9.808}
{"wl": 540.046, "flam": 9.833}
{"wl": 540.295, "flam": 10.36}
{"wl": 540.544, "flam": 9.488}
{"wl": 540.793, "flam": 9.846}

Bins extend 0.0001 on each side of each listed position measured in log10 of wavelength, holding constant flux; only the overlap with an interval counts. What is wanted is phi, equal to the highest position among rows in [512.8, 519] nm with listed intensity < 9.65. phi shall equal 518.598 nm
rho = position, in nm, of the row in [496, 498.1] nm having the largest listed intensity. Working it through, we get 496.171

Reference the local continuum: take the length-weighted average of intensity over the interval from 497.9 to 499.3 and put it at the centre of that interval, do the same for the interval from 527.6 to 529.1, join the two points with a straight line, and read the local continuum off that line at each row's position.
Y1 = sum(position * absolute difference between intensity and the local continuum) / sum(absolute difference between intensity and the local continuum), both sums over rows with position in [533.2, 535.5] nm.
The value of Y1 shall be 534.26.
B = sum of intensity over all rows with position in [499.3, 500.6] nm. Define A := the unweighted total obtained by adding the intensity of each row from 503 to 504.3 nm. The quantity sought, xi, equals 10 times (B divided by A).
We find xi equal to 9.9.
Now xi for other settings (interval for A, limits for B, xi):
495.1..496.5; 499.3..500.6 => 9.2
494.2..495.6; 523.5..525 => 11.6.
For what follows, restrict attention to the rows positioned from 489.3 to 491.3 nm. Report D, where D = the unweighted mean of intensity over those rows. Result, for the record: 7.1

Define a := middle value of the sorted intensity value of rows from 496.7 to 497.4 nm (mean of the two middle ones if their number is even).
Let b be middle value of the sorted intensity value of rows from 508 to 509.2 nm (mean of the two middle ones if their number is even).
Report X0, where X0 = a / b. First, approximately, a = 7.1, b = 9.2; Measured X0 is 0.77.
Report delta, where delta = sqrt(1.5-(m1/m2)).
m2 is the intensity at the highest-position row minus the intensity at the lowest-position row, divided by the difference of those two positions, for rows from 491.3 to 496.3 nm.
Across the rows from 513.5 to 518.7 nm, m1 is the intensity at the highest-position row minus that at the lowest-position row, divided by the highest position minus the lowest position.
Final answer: 1.3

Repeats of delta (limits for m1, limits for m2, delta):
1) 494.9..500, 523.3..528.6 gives 1.4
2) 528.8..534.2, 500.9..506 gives 1.2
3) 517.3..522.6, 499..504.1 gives 3.8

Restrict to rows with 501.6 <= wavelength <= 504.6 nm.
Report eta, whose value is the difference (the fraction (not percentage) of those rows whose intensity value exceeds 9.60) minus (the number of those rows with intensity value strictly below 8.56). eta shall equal -4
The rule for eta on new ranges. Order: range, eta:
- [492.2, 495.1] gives -12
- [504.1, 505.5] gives -2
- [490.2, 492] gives -8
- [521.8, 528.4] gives -1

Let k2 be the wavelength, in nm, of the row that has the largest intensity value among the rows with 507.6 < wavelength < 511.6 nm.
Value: 510.777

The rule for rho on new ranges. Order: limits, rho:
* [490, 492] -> 490.943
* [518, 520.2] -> 518.121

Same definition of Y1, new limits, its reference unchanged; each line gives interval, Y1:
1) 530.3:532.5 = 531.64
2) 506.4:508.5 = 507.41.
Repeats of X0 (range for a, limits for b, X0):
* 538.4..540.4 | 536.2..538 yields 0.92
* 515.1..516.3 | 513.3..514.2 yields 0.96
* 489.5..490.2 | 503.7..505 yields 0.80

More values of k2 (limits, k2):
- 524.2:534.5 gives 533.127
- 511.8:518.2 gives 517.882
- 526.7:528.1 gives 527.996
